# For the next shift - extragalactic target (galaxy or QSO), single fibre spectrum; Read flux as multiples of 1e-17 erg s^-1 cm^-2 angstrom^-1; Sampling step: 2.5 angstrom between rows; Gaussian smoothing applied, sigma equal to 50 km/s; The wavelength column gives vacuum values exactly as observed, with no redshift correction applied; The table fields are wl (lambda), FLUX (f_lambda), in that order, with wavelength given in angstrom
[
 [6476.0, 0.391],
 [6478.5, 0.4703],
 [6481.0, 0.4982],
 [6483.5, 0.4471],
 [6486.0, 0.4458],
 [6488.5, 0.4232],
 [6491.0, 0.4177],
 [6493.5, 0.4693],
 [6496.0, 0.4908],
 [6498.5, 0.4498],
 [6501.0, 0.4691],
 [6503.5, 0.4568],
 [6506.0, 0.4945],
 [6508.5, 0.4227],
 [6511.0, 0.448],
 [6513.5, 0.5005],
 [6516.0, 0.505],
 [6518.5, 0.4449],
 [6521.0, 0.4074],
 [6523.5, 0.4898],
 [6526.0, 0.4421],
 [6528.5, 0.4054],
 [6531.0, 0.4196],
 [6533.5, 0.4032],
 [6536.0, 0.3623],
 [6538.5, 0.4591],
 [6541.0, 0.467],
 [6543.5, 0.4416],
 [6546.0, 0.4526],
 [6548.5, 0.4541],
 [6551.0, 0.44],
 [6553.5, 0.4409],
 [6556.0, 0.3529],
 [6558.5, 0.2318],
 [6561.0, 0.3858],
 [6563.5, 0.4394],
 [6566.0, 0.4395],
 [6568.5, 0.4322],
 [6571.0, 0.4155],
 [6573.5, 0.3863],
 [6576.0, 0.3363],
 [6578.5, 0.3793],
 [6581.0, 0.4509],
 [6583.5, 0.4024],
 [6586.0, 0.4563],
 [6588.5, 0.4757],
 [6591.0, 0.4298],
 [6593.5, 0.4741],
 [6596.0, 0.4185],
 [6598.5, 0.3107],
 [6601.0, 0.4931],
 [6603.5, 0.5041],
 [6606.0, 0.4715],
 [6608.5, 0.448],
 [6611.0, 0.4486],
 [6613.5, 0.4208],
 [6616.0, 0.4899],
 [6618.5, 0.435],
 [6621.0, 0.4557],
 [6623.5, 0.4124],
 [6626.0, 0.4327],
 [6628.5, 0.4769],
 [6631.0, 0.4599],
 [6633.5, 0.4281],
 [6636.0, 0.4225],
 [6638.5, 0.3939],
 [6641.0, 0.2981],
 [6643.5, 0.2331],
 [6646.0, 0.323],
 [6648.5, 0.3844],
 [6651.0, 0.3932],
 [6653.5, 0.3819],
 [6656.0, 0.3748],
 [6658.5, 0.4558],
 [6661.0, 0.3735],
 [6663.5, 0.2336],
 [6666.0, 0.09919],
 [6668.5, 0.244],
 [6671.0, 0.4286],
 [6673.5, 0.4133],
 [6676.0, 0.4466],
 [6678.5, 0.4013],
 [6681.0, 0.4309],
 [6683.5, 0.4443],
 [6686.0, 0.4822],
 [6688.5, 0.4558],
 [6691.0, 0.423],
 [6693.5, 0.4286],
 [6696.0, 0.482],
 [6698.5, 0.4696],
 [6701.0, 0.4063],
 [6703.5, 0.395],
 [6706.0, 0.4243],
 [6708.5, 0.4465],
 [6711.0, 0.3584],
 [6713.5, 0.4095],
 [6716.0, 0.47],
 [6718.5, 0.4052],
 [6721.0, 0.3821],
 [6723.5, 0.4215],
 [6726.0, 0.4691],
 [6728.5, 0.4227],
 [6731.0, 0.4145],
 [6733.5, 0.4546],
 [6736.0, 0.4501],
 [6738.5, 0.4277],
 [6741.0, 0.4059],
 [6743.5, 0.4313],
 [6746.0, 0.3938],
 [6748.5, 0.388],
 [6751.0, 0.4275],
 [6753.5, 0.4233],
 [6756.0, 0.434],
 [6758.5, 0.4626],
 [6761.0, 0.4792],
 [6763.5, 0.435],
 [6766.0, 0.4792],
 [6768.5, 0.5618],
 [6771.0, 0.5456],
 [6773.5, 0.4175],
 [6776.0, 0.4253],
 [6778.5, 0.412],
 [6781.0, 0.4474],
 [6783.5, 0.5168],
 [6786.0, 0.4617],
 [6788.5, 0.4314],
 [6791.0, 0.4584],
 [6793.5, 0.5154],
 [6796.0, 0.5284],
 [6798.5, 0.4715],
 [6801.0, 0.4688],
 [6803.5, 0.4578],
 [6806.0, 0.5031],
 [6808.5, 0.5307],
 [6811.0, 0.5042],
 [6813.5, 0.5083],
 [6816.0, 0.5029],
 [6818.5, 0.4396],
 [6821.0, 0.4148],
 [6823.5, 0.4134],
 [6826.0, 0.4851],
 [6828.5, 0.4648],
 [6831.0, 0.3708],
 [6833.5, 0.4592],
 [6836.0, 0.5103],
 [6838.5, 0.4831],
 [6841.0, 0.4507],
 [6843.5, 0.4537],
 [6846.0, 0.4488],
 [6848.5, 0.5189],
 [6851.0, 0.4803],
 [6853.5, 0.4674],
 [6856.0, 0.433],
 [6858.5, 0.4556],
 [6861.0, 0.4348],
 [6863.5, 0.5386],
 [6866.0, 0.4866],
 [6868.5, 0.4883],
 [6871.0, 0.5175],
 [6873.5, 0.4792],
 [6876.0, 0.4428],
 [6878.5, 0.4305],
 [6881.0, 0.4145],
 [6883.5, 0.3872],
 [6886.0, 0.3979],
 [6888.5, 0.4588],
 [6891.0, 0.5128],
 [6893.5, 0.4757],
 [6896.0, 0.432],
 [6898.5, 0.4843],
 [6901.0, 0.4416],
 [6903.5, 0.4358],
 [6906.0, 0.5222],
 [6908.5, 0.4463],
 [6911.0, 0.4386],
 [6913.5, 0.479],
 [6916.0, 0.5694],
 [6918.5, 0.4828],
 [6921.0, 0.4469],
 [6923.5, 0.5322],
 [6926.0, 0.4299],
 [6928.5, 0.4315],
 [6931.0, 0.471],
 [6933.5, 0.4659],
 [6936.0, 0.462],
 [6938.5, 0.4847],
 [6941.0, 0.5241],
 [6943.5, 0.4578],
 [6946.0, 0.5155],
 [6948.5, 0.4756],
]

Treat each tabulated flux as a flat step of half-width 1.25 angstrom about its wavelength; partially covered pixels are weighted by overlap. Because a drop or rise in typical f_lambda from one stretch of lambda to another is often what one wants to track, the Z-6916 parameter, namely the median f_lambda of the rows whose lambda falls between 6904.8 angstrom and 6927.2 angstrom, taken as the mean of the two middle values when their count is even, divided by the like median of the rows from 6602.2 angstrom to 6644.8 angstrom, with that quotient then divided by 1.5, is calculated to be 0.734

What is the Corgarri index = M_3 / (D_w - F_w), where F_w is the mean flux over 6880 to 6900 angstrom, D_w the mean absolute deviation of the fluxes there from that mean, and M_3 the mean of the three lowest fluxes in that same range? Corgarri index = -0.98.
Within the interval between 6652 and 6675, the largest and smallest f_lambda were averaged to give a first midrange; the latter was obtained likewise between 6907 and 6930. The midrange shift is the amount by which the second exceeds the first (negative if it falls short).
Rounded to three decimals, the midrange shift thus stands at 0.222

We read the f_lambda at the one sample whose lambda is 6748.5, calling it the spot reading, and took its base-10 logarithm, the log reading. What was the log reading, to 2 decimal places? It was -0.41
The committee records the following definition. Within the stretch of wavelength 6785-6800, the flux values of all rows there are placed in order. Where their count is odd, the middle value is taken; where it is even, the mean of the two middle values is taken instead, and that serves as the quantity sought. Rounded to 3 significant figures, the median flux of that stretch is 0.467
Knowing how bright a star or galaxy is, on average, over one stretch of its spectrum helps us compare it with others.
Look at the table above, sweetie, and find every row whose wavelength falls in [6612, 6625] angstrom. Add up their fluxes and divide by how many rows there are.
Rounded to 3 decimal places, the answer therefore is 0.443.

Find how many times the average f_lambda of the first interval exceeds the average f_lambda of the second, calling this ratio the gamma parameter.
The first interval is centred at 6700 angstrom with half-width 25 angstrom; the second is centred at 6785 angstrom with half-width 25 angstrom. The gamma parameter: 0.90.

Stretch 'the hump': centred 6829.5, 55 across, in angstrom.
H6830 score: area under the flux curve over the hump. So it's 25.8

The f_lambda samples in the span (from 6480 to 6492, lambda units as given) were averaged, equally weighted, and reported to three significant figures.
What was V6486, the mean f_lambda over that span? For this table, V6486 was 0.446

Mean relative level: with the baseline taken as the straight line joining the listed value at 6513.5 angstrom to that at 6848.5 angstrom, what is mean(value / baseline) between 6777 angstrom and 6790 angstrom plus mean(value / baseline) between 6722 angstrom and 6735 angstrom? 1.73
